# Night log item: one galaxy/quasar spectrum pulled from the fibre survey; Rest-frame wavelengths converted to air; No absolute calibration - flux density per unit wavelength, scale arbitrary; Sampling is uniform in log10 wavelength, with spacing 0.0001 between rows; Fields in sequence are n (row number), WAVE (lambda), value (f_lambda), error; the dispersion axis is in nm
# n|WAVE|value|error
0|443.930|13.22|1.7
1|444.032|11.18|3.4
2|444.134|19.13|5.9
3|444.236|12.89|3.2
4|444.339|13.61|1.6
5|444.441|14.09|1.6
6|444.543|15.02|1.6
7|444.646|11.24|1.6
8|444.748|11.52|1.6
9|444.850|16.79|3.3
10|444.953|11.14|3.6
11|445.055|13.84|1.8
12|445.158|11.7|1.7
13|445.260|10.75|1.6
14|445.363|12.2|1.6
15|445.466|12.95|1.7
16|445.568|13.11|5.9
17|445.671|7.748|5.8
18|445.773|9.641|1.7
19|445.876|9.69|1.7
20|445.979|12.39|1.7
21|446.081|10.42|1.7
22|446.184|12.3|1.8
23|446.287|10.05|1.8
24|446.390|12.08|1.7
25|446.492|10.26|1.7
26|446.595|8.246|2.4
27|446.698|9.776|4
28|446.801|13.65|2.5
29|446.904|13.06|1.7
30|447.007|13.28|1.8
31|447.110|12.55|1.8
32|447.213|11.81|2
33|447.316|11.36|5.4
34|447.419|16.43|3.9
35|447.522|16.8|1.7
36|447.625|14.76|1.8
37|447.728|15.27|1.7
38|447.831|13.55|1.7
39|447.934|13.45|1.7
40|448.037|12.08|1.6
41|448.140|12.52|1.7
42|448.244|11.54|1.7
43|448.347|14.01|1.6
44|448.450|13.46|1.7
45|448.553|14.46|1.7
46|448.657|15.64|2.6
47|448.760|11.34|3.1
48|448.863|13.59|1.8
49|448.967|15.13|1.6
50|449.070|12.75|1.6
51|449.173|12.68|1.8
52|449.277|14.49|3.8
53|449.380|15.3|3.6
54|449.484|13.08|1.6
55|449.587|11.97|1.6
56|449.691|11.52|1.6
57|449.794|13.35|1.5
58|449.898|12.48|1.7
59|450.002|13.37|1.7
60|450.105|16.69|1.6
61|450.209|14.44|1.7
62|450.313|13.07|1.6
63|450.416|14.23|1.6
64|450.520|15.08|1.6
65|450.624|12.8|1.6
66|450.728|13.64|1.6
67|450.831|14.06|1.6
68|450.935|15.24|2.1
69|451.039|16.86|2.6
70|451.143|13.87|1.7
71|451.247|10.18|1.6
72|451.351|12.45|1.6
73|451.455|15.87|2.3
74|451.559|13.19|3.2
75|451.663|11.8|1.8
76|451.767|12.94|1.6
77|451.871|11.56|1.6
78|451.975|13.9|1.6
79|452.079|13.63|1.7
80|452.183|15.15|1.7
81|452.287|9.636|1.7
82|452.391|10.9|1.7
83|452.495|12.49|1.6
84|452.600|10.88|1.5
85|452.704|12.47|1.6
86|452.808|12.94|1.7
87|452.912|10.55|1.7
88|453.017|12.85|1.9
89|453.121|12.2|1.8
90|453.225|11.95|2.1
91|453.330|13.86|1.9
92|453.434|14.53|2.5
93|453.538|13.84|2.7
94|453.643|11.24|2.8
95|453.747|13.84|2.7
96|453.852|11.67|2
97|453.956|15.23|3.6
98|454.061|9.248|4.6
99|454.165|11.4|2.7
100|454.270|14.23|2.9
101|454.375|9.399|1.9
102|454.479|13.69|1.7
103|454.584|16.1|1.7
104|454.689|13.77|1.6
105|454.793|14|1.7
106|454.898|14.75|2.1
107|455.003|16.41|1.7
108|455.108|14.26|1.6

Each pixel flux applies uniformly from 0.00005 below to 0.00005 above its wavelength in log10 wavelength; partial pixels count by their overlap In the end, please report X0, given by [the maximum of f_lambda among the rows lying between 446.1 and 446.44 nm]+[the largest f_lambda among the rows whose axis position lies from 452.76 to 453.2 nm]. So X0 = 25.2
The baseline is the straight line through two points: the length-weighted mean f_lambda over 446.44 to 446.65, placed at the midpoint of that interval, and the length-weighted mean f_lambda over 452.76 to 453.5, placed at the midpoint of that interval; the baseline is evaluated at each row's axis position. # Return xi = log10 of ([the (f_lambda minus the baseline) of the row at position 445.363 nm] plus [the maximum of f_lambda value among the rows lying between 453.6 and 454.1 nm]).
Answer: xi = 1.27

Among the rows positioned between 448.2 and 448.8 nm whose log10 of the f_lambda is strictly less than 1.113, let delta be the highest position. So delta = 448.760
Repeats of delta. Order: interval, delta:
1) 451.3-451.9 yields 451.871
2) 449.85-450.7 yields 450.624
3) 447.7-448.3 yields 448.244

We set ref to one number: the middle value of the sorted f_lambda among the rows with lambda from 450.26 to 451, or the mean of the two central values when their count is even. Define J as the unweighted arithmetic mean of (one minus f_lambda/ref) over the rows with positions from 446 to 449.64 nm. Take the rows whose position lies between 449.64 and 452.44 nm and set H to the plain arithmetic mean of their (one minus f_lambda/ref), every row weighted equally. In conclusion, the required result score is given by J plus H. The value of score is 0.13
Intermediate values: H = 0.05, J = 0.08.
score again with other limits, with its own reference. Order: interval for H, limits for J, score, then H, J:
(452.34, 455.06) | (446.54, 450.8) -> 0.13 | 0.09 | 0.05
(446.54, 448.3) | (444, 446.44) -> 0.20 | 0.08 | 0.12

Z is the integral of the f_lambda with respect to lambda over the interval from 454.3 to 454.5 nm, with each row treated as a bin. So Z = 2.3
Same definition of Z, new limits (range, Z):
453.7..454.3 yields 7.5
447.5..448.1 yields 8.5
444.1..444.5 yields 5.9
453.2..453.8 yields 8.0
